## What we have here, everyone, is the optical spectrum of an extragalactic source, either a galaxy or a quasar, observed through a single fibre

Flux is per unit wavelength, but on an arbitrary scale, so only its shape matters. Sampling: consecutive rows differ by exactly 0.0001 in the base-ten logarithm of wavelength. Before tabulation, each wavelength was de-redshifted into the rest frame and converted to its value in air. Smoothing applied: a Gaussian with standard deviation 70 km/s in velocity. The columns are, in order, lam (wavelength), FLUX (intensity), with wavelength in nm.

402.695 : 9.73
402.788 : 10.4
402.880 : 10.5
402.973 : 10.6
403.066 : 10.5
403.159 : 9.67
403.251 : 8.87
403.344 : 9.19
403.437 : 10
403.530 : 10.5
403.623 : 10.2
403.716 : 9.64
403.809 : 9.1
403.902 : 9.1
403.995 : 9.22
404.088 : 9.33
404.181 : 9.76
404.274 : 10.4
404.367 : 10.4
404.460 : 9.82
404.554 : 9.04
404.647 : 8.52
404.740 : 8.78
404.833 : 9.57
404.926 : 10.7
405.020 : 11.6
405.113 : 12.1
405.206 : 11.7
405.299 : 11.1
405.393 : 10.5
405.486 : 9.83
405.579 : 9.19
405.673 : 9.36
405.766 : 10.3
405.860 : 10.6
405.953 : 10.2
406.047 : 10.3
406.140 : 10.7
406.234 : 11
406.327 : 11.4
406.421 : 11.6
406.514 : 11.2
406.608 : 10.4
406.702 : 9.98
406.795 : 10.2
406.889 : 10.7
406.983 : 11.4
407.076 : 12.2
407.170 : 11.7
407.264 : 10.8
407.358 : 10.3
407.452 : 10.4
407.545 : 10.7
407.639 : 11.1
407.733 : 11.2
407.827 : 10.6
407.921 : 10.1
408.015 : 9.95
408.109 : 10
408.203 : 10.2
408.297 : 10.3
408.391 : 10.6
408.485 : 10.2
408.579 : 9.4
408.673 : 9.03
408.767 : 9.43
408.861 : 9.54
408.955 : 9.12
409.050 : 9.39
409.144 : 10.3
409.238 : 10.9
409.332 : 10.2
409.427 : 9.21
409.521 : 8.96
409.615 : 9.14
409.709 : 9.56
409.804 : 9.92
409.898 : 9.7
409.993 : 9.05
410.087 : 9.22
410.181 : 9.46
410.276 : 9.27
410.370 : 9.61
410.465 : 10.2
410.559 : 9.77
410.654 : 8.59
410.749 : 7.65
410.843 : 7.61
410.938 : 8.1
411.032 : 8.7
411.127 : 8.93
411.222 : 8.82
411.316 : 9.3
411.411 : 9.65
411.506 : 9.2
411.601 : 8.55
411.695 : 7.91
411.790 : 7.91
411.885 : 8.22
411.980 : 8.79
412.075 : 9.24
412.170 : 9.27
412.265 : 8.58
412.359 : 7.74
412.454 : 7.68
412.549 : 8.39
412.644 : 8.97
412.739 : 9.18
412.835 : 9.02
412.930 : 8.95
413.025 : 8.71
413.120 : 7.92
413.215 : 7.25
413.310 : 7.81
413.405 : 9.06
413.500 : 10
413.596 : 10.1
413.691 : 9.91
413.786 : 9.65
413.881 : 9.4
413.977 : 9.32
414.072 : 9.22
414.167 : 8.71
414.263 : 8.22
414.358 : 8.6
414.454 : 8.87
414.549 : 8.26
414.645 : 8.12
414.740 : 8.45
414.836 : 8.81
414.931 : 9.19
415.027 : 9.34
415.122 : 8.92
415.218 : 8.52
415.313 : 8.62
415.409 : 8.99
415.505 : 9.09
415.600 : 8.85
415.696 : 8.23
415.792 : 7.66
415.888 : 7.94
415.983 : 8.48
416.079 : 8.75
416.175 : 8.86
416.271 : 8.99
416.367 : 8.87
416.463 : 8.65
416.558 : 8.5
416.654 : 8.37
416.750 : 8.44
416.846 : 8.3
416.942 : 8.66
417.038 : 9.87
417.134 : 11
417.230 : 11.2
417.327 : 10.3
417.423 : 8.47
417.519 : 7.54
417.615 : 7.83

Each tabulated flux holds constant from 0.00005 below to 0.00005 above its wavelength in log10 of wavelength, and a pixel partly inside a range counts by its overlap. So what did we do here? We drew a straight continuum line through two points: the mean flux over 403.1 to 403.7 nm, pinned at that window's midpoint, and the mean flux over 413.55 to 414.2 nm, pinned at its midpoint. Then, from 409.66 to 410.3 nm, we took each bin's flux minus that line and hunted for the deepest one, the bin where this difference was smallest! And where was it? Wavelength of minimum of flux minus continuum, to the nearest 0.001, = 409.993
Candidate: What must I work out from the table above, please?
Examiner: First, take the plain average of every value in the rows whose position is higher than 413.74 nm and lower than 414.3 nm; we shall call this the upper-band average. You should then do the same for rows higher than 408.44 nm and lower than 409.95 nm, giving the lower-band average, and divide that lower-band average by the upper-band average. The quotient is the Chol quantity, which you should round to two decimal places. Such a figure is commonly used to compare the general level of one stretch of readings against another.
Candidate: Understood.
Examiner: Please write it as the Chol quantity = 1.06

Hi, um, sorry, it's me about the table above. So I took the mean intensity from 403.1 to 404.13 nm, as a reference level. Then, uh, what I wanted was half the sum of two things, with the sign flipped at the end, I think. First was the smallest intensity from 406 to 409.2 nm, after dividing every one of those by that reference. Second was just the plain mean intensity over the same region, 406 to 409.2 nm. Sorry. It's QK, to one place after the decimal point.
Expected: -5.7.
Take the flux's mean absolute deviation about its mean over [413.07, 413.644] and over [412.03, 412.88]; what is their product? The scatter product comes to 0.53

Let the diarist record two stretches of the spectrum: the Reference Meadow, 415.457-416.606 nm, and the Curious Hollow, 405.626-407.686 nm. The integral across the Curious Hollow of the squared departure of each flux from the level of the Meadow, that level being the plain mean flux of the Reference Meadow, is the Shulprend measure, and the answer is 10.6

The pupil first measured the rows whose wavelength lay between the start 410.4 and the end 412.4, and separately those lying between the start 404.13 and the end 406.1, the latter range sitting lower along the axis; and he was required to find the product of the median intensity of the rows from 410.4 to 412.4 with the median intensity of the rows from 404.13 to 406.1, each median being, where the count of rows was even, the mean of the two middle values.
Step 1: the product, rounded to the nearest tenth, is 89.6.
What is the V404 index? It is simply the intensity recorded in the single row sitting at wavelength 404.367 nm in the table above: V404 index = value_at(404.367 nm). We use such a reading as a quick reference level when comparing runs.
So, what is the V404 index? 10.4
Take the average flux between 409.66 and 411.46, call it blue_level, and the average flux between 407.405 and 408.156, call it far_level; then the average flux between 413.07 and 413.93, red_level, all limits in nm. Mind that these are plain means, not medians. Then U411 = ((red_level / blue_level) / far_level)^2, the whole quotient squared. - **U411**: 0.0089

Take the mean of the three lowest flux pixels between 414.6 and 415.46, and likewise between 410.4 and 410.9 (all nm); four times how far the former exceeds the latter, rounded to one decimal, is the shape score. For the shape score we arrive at 1.7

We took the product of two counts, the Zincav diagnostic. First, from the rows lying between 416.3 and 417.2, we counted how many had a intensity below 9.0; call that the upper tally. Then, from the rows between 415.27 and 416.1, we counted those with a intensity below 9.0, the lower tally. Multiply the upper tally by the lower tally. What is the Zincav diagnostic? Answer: 56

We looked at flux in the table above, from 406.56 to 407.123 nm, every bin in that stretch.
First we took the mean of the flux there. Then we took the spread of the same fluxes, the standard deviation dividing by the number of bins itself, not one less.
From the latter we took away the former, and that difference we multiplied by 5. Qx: -50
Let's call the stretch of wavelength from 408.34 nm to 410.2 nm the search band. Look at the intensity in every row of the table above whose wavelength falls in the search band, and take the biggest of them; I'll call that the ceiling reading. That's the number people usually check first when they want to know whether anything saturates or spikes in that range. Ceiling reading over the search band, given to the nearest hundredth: 10.90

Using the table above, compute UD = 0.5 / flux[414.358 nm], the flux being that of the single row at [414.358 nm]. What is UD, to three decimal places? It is 0.058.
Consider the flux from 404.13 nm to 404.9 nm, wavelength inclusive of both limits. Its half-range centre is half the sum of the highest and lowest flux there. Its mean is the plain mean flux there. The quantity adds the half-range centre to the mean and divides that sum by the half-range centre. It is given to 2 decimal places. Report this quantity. 2.01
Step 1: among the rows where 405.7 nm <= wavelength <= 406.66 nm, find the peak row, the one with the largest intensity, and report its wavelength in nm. 406.421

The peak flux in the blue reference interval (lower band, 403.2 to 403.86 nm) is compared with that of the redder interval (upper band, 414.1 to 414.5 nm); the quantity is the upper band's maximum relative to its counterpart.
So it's 0.84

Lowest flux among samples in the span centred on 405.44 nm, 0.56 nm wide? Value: 9.19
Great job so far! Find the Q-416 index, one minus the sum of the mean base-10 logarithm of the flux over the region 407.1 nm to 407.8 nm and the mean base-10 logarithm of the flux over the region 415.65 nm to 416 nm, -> -0.94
